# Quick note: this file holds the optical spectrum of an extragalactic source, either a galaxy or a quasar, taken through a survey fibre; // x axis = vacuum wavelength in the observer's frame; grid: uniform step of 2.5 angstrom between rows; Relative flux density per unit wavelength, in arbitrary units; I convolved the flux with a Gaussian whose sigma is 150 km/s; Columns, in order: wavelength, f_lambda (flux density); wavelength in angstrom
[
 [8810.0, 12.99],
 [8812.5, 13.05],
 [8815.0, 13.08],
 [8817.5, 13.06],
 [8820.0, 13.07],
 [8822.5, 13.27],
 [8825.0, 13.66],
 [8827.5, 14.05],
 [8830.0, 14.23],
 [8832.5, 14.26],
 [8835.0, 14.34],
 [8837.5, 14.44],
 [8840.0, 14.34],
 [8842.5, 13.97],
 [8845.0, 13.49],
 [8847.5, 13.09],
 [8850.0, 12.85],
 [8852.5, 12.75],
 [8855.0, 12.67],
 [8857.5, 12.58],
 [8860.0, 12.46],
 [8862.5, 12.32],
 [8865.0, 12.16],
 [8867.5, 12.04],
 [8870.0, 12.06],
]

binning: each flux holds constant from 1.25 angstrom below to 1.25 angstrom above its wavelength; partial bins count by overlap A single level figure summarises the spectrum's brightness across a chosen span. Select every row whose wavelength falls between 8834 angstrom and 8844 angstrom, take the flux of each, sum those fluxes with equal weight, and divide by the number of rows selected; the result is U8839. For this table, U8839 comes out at 14.3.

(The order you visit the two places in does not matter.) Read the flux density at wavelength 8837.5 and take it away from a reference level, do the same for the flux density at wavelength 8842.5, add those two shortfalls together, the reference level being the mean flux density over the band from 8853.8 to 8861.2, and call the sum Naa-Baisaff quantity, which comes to -3.3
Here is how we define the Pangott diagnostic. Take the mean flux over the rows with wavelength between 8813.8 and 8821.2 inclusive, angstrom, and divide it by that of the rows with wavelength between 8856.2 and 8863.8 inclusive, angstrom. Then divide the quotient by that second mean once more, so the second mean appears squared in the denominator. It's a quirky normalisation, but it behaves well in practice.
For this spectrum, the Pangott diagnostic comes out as 0.084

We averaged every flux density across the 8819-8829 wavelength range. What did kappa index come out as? 13.5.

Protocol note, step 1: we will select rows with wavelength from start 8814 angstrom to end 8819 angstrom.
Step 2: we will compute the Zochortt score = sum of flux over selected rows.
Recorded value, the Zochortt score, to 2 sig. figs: 26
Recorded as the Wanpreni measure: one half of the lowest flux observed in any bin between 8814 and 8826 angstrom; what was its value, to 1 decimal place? 6.5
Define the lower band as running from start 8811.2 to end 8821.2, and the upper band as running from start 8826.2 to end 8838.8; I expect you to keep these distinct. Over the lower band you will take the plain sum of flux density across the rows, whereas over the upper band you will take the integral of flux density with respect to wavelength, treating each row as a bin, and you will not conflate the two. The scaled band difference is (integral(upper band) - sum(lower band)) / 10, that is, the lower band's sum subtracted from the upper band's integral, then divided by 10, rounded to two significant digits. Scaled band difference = 13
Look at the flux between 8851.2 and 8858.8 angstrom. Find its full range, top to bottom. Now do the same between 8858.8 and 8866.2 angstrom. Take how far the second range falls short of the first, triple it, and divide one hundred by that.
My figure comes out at -256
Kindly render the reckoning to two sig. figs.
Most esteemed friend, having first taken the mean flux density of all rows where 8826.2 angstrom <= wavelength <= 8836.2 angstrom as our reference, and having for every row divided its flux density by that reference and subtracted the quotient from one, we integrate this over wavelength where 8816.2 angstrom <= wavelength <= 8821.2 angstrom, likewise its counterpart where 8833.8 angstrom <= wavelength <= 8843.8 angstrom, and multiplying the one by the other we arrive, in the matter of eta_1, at -0.015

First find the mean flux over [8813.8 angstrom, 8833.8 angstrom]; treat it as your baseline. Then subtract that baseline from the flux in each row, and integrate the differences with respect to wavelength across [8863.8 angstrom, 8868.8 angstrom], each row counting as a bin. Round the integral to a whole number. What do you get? -7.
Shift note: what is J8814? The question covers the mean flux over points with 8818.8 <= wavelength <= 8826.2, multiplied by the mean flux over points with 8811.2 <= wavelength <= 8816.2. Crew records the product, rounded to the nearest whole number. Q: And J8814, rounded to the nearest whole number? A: 174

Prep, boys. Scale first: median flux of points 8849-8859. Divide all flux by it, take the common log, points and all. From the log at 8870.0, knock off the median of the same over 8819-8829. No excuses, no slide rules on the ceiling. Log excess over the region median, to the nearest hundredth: -0.05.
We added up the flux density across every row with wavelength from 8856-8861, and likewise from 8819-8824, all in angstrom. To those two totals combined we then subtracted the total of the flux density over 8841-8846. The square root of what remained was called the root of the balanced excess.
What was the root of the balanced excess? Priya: 4.89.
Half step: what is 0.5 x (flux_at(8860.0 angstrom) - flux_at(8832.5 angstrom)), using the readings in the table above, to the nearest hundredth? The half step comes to -0.90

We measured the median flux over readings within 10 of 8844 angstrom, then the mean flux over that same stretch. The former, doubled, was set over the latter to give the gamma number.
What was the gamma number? 2.01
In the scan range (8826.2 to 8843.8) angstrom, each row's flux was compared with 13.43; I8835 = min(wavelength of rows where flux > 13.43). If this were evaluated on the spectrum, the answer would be 8827.5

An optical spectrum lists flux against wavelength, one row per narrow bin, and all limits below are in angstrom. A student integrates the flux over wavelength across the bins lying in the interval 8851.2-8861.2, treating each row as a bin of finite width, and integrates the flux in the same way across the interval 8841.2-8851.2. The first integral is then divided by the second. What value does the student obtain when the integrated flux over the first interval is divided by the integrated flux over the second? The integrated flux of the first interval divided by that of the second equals 0.94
